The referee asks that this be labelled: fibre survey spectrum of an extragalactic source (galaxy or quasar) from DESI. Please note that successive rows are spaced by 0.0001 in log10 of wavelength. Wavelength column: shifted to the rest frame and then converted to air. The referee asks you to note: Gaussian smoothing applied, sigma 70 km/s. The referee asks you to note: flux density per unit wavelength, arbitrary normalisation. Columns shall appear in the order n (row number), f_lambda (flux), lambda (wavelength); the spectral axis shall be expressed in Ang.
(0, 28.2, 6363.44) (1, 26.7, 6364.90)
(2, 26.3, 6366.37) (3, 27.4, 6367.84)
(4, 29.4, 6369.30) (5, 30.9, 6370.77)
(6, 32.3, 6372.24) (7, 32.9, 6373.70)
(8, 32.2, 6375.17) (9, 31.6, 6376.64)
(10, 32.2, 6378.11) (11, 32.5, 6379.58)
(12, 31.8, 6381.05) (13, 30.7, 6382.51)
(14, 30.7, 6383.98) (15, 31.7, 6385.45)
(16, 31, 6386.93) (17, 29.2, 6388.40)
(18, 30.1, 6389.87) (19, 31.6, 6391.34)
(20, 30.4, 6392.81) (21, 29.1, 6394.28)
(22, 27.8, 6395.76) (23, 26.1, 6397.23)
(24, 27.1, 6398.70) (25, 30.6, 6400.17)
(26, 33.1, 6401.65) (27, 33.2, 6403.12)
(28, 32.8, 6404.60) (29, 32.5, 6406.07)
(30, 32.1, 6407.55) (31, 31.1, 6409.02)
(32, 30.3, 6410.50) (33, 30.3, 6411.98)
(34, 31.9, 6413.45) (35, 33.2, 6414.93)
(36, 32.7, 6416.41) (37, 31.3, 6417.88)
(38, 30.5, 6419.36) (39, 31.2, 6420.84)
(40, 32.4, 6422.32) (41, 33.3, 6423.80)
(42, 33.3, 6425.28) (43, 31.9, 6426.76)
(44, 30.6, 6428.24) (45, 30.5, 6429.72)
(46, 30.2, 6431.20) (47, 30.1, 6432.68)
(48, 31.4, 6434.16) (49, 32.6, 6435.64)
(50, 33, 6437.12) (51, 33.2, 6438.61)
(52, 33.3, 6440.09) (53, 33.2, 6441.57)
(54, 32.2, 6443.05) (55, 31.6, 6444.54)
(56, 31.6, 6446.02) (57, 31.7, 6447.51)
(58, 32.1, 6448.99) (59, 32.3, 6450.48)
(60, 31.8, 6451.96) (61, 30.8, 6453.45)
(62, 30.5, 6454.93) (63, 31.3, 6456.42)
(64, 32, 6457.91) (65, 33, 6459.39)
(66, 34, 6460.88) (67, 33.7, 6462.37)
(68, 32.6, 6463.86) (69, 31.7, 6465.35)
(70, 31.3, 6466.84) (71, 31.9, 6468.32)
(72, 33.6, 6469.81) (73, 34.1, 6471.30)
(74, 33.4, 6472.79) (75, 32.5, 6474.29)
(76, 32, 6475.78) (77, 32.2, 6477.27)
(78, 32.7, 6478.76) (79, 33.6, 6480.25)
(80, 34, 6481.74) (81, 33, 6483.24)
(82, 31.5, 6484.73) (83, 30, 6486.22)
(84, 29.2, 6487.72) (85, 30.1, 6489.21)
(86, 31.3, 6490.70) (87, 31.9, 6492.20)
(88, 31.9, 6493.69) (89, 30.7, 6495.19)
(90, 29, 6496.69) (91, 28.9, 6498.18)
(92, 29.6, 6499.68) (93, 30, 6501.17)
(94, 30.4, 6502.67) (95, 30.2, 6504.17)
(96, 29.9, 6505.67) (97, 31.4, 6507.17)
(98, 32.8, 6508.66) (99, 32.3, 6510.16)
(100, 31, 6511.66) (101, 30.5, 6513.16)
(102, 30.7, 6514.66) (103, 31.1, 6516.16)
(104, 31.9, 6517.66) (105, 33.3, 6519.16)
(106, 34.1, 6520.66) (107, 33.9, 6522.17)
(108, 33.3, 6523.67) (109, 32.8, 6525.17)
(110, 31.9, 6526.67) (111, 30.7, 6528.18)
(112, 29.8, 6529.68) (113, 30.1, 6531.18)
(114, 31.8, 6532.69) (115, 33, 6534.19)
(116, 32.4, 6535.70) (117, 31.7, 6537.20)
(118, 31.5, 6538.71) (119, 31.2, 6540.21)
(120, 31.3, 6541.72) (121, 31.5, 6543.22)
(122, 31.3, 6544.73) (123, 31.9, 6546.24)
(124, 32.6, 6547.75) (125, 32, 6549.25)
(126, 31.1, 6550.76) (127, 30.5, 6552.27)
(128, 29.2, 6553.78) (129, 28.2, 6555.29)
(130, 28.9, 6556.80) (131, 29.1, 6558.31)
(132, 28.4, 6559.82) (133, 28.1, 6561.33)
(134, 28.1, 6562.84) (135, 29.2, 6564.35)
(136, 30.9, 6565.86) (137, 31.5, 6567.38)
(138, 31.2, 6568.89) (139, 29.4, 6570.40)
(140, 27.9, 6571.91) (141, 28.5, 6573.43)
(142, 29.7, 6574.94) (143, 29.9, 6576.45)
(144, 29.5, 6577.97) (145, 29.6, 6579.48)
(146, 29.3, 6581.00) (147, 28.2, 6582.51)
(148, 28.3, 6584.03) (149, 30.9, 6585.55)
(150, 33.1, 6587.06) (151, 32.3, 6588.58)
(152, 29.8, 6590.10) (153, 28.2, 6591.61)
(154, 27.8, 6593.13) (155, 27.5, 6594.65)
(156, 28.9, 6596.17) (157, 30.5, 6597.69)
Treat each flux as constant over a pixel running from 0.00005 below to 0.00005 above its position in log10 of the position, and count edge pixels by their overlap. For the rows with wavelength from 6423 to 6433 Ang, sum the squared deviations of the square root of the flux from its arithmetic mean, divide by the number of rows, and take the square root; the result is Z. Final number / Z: 0.116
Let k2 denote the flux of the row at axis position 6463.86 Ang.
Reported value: 32.6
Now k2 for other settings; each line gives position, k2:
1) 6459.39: 33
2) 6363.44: 28.2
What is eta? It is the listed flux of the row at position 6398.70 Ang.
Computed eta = 27.1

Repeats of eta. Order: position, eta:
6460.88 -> 34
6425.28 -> 33.3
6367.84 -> 27.4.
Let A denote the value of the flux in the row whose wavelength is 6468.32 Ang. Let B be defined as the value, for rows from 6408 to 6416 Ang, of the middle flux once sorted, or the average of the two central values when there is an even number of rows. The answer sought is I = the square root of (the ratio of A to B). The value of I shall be 1.01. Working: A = 31.9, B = 31.1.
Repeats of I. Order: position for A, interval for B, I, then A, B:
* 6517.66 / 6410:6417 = 1.00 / 31.9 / 31.9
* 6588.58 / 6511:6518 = 1.02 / 32.3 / 31.0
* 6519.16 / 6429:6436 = 1.04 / 33.3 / 30.5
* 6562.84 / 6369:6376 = 0.93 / 28.1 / 32.2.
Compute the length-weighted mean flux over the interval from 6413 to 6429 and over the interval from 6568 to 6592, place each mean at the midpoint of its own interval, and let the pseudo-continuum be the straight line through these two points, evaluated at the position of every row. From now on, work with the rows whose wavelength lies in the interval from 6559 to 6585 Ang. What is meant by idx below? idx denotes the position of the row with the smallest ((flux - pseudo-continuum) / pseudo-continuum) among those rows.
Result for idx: 6571.91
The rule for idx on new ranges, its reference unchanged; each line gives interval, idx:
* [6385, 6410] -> 6397.23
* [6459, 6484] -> 6466.84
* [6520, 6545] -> 6529.68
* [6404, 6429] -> 6410.50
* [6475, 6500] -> 6498.18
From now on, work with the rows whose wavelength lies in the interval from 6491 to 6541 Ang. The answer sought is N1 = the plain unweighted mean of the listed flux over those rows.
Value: 31.4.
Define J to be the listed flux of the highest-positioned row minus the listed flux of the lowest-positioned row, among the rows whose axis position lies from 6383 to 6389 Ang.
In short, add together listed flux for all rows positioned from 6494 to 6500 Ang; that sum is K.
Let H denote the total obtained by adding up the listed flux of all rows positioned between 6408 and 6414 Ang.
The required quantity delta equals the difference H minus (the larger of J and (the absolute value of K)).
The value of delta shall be 5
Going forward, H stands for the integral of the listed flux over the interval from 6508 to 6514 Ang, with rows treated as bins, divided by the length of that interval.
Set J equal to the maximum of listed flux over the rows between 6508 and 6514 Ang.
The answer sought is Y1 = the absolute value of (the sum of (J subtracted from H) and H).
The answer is 30.4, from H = 31.6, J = 32.8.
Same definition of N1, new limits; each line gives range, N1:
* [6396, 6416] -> 31.1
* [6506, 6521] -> 31.9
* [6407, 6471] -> 31.9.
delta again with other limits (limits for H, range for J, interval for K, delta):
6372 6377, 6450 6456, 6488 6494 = 4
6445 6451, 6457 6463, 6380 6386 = 3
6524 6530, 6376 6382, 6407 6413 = 1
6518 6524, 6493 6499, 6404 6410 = 6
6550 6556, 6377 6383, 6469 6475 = -15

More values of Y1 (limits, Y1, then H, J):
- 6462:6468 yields 30.8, 32.2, 33.7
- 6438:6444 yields 32.6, 32.9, 33.3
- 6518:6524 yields 33.0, 33.5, 34.1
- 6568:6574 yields 27.5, 29.3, 31.2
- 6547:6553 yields 30.6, 31.6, 32.6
